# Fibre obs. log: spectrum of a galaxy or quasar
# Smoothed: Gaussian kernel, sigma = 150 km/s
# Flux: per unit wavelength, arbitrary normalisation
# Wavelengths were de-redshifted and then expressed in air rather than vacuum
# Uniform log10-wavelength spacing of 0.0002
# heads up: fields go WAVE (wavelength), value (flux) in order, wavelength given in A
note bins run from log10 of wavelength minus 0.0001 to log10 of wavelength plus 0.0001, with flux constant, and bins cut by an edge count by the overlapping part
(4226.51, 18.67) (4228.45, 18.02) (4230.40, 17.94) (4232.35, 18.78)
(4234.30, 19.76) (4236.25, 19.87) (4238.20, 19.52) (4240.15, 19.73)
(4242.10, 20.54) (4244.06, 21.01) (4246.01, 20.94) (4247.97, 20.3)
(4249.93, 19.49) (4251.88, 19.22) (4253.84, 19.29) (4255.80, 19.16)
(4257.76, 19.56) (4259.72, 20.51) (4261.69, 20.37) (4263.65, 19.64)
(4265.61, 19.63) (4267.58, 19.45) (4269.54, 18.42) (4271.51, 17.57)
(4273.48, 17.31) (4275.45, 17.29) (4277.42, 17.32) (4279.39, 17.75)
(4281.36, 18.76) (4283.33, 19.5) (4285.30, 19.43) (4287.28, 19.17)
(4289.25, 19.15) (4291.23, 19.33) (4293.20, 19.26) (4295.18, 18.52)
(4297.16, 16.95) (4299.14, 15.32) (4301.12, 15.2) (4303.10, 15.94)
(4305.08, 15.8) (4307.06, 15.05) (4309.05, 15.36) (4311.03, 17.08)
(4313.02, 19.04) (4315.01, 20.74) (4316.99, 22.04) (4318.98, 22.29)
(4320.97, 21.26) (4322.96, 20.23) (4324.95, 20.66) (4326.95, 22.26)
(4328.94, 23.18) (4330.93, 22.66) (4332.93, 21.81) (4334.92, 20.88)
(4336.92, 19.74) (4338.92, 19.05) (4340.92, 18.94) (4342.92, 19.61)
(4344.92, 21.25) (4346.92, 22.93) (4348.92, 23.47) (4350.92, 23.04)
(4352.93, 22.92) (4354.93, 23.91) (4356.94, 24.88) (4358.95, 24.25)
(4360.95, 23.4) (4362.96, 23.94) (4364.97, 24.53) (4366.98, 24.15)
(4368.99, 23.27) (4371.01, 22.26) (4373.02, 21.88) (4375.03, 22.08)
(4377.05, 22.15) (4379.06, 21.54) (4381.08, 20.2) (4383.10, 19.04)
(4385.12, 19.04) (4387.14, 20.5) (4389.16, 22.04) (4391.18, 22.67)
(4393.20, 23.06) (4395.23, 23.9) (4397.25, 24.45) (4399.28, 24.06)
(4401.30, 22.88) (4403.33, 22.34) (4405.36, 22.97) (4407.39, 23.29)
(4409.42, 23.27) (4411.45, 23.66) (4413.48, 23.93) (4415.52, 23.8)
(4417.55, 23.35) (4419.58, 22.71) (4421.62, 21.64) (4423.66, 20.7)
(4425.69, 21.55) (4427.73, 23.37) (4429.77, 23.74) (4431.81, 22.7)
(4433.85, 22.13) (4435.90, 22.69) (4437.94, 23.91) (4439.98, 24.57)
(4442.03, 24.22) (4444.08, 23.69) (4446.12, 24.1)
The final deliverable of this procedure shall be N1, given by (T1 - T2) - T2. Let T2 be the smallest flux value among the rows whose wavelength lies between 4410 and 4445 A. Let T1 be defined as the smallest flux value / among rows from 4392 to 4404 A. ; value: -19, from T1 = 22.34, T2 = 20.7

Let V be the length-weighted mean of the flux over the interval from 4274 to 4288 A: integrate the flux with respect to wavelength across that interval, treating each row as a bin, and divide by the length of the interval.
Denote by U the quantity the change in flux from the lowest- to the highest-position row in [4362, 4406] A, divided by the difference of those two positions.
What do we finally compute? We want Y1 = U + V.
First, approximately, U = -0.02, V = 18.4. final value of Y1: 18.4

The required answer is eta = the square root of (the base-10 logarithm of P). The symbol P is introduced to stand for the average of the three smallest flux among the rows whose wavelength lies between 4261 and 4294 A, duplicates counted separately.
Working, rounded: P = 17.3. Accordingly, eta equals 1.11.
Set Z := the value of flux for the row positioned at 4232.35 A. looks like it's 18.78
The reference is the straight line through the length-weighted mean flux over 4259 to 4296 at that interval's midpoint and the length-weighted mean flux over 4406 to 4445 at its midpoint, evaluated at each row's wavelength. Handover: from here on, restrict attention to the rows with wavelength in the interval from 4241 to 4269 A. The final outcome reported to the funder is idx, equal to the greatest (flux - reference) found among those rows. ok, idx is 3.1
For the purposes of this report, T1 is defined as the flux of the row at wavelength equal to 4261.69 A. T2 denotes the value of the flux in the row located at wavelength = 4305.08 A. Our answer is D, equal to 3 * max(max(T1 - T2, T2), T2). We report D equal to 47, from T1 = 20.37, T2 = 15.8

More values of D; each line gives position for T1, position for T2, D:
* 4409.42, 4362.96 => 72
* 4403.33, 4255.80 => 57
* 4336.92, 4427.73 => 70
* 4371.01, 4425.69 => 65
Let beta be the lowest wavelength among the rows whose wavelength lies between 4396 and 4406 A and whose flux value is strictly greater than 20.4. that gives 4397.25 A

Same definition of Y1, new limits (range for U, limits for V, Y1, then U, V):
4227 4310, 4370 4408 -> 22.1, -0.03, 22.1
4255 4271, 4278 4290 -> 18.9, -0.05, 18.9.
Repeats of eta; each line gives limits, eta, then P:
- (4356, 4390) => 1.14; 19.4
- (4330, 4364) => 1.13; 19.2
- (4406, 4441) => 1.15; 21.3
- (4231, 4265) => 1.13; 19.1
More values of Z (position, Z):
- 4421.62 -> 21.64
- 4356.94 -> 24.88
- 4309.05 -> 15.36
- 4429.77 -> 23.74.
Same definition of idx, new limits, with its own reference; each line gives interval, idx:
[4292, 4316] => 0.8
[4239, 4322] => 3.1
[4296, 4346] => 2.9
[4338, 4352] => 2.6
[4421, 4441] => 1.1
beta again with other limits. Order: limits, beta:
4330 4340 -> 4330.93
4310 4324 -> 4315.01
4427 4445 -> 4427.73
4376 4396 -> 4377.05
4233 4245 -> 4242.10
